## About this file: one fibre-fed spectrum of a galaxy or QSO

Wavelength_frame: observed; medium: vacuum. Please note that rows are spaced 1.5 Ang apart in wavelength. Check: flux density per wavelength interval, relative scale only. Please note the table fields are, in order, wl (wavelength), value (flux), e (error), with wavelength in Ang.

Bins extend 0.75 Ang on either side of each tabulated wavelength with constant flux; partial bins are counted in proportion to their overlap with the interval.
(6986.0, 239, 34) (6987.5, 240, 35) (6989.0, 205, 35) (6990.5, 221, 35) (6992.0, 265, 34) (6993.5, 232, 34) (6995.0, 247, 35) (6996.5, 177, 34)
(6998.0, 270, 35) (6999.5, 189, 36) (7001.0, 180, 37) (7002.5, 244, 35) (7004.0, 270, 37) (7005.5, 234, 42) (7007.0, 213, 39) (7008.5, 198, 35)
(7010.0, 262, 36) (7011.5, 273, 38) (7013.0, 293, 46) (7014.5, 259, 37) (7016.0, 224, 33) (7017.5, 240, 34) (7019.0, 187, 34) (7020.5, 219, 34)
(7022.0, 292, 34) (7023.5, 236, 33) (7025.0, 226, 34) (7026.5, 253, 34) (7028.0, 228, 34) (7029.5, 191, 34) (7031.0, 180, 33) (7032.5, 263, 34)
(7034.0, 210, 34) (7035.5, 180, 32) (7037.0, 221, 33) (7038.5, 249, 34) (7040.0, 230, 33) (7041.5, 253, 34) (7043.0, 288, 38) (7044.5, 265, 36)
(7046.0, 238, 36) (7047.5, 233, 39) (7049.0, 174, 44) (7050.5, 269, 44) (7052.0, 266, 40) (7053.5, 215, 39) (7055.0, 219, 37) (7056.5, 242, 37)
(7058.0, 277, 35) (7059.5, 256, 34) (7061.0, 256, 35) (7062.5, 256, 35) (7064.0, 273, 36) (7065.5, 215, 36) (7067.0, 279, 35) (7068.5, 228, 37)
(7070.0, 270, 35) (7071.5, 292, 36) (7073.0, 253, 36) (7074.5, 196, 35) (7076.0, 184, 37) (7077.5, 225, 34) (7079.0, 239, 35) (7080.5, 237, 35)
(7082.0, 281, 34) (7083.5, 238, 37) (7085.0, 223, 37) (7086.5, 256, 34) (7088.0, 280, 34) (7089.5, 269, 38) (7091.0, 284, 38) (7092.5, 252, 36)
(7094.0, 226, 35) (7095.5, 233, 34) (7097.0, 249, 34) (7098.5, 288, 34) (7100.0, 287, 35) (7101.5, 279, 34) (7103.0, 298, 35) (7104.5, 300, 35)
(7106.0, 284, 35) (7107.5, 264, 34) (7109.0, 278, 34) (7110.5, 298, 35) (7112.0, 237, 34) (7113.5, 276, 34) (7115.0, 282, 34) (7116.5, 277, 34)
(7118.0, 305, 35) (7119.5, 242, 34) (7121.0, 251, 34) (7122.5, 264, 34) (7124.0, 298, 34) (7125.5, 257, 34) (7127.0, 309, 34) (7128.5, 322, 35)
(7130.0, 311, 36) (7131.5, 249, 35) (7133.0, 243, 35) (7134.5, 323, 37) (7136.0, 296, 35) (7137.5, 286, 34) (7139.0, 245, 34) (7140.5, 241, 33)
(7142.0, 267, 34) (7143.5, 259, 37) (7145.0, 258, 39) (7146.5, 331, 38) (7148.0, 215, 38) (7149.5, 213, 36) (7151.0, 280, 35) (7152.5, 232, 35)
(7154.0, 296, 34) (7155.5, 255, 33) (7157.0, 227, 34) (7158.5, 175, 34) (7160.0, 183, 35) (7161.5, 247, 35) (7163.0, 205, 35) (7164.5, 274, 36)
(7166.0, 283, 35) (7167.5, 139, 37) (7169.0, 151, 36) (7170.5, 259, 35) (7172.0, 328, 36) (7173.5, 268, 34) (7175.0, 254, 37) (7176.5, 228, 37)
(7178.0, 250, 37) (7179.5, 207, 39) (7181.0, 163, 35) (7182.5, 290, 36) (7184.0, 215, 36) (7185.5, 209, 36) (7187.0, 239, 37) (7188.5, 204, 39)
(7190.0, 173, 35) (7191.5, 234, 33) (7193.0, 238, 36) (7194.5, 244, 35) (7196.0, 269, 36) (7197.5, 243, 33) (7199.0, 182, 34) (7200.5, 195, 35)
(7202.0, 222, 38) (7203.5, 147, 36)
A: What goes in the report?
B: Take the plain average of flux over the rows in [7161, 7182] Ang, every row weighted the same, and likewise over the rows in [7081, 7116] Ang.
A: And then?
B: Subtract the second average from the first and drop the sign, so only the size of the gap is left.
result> 35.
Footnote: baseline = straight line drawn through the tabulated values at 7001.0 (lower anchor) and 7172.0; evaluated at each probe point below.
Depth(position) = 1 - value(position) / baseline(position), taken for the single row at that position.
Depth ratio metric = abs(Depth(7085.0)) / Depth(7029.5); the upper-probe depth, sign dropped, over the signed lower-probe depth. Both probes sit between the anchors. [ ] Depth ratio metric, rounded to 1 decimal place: 1.8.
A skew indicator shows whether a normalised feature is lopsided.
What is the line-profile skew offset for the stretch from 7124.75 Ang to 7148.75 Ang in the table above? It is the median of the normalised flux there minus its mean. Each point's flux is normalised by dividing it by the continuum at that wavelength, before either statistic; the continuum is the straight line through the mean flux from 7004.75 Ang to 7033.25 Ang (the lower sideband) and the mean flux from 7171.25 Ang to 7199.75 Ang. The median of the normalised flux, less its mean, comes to -0.054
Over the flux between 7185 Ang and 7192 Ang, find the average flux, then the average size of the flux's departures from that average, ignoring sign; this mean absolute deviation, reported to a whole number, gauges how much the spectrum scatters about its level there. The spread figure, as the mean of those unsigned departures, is 20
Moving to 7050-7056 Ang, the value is 25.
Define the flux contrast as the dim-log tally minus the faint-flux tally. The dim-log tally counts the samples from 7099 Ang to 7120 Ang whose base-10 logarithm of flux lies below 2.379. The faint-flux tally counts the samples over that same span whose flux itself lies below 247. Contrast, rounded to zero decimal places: -1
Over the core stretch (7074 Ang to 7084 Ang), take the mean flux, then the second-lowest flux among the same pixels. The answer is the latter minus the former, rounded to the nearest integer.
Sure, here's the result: -33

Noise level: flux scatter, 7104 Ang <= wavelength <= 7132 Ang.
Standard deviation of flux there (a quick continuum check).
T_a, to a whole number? 25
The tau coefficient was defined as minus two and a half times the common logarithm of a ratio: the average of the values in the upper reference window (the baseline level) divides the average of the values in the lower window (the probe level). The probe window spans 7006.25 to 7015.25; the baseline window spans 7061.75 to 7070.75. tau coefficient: 0.02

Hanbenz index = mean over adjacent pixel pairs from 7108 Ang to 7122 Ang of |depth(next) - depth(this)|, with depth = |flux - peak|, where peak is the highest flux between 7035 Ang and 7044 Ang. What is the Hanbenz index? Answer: 17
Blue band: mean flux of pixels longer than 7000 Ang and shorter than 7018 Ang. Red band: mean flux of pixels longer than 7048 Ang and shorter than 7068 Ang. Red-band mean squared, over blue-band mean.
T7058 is 251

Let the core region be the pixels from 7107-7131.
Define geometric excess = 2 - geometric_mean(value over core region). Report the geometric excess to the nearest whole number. -276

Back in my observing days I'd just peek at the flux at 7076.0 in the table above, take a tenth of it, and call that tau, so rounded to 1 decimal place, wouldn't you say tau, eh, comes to 18.4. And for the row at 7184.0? 21.5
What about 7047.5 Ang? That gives 23.3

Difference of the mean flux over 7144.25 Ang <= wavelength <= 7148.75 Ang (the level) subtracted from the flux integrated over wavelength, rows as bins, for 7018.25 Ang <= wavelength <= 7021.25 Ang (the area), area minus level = 341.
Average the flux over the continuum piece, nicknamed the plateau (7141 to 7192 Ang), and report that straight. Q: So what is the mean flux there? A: 236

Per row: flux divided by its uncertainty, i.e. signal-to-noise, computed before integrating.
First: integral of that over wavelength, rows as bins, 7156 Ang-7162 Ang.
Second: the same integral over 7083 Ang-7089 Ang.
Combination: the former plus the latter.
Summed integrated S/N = 79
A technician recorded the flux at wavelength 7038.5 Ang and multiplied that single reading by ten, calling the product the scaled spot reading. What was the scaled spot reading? 2490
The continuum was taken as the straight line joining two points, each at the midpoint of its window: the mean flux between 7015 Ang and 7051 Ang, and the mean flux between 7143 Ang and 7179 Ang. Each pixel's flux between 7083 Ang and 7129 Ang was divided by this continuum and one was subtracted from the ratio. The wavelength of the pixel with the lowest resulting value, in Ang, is 7085.0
